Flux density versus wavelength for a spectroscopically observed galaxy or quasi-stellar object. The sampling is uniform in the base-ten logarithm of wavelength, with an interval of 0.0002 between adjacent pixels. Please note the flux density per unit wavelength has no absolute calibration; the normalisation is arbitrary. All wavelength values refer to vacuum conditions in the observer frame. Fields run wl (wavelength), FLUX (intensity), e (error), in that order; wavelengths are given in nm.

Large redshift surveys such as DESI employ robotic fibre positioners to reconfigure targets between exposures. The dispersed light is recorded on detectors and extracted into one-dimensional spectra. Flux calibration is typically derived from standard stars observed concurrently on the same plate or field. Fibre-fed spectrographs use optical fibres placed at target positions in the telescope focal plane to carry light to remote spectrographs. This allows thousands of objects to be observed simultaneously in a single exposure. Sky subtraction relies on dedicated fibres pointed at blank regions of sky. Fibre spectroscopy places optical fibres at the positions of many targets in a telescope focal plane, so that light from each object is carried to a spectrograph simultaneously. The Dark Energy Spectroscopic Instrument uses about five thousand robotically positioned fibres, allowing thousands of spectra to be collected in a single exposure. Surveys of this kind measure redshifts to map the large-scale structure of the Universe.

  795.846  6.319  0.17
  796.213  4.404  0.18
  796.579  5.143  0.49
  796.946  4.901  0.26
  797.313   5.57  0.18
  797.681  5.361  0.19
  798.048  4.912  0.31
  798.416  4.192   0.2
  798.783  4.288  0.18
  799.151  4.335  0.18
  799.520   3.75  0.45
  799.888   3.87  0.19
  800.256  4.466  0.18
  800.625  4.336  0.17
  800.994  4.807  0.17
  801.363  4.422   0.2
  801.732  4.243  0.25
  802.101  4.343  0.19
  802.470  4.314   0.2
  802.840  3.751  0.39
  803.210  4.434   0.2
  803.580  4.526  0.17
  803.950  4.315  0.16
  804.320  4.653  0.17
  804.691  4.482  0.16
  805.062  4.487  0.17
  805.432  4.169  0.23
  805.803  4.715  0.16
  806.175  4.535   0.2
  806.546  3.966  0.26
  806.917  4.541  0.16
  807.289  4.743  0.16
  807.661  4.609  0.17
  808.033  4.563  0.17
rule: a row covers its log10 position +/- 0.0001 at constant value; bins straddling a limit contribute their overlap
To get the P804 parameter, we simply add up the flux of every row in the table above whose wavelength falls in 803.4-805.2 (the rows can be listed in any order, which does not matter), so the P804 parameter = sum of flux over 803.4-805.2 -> 22.5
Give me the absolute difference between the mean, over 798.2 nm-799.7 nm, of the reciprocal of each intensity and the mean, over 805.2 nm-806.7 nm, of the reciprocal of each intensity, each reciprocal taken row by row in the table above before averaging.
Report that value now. 0.011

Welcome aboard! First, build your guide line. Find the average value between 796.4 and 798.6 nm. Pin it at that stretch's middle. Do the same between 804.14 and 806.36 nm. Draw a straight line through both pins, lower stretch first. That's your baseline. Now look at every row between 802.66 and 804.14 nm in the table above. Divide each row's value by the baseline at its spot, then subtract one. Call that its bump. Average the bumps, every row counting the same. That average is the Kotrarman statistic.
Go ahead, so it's -0.08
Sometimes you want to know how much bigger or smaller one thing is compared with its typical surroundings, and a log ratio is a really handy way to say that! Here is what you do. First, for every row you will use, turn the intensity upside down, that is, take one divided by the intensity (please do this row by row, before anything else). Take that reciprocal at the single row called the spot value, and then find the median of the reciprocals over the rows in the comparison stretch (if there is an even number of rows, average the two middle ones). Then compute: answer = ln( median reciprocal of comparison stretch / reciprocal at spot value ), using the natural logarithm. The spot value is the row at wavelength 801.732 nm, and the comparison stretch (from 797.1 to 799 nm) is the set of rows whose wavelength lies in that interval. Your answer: -0.15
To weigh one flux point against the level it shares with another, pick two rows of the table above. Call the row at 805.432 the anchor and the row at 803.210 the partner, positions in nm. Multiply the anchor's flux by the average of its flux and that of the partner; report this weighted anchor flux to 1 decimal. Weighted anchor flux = 17.9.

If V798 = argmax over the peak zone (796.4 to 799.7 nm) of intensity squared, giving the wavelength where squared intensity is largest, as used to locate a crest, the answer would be 797.313 nm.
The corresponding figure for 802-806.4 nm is 805.803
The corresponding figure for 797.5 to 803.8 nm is 797.681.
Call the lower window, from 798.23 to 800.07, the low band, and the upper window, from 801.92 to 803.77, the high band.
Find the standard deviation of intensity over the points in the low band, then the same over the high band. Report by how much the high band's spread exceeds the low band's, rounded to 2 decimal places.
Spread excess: 0.04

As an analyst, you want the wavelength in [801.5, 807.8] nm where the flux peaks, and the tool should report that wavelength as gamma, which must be 807.289 nm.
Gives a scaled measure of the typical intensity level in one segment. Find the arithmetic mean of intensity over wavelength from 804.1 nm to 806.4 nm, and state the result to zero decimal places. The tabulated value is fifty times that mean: 225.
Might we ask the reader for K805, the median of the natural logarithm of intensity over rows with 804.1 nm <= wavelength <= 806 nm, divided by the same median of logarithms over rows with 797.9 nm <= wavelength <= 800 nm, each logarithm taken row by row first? 1.04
